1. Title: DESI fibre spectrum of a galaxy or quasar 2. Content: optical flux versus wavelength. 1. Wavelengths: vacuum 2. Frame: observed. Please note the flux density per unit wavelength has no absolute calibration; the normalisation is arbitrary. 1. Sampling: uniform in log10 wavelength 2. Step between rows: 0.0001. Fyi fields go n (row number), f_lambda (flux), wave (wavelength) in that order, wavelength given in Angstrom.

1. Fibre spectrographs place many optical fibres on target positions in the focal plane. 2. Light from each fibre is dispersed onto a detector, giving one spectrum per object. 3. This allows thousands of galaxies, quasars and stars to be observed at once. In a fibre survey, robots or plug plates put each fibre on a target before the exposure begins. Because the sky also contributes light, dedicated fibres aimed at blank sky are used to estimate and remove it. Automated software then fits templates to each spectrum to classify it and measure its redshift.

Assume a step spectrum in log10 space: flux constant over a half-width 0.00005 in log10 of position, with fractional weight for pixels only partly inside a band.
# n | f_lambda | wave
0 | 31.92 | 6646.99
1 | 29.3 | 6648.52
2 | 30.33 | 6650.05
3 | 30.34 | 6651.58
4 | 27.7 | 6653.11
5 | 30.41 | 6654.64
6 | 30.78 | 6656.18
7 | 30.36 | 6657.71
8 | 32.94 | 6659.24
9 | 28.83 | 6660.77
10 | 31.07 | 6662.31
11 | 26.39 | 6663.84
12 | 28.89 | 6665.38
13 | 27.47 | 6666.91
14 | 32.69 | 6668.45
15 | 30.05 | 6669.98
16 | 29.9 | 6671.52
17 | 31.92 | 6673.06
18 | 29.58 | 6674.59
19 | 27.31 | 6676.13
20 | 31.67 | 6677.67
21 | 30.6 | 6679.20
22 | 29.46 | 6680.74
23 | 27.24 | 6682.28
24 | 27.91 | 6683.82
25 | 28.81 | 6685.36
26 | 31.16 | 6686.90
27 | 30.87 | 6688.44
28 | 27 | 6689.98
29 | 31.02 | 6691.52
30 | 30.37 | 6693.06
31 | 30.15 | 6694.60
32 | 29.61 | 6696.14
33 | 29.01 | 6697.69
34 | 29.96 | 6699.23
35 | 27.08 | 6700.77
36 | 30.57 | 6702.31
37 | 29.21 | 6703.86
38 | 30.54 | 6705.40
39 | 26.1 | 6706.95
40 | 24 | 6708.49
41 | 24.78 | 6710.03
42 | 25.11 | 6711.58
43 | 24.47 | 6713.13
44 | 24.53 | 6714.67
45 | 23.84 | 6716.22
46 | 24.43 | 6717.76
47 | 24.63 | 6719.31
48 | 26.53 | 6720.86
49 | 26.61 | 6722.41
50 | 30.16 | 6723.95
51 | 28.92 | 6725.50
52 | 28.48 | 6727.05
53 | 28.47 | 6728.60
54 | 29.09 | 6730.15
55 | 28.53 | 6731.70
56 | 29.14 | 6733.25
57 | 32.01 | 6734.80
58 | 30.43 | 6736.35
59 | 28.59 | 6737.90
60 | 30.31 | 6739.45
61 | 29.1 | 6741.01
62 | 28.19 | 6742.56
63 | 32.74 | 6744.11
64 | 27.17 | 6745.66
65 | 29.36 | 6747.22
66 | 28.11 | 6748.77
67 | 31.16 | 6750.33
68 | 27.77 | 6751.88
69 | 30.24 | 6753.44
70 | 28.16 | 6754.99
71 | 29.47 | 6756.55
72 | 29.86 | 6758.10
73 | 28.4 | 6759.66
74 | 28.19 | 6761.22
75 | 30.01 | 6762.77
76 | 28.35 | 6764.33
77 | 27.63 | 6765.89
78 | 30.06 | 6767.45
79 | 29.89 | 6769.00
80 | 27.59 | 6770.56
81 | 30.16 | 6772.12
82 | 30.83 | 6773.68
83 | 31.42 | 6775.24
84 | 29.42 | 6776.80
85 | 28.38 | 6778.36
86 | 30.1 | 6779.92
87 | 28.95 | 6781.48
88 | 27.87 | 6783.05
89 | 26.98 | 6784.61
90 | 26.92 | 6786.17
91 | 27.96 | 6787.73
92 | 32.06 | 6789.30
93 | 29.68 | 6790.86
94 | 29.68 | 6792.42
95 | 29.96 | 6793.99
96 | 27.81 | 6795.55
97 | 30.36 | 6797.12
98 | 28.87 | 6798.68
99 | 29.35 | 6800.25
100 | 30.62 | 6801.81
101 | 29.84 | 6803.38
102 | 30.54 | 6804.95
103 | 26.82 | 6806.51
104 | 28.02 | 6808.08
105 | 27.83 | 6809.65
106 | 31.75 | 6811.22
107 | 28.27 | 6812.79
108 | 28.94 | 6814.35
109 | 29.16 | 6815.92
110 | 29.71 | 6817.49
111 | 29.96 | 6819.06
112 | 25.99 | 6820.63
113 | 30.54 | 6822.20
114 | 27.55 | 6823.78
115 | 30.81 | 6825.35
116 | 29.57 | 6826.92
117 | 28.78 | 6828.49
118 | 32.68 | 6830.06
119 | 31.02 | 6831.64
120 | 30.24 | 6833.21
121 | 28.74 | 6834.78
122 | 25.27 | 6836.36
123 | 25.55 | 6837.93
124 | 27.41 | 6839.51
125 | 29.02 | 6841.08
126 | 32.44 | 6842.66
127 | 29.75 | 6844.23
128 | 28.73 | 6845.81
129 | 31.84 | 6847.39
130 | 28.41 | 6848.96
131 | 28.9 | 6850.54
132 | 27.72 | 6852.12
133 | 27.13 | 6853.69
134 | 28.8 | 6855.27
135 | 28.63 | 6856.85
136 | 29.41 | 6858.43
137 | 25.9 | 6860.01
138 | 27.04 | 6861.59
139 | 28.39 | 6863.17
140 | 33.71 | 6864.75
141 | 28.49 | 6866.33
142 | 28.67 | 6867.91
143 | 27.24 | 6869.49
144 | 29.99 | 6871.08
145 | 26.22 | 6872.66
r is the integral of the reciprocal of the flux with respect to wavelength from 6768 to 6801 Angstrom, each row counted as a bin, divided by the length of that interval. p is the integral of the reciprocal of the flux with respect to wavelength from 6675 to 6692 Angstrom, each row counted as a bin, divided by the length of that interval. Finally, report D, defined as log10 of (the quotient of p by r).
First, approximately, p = 0.0342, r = 0.0343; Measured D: -0.001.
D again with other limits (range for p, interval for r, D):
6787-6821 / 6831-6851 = -0.005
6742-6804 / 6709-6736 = -0.036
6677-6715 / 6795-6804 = 0.018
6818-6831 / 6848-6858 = -0.016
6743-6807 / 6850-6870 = -0.012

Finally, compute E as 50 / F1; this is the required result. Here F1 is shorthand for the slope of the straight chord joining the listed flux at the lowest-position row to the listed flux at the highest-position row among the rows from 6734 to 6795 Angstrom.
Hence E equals -1444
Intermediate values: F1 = -0.03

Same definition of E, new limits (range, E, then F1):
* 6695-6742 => -4399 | -0.01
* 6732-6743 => -490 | -0.10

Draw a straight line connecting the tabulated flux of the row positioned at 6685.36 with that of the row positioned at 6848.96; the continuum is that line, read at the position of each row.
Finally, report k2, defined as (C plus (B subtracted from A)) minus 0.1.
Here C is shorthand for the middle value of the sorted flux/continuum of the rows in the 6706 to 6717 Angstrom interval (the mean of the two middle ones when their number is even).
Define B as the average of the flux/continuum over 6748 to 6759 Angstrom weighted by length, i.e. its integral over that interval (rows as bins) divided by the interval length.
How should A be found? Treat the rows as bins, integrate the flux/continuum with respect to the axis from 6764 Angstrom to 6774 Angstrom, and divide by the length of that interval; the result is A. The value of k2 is 0.75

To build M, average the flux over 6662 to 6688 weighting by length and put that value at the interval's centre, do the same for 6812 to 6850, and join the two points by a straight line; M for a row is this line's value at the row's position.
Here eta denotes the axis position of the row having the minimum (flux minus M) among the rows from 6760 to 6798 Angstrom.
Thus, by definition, 6786.17 Angstrom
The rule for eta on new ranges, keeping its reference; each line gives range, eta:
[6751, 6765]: 6751.88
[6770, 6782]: 6770.56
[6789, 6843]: 6836.36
